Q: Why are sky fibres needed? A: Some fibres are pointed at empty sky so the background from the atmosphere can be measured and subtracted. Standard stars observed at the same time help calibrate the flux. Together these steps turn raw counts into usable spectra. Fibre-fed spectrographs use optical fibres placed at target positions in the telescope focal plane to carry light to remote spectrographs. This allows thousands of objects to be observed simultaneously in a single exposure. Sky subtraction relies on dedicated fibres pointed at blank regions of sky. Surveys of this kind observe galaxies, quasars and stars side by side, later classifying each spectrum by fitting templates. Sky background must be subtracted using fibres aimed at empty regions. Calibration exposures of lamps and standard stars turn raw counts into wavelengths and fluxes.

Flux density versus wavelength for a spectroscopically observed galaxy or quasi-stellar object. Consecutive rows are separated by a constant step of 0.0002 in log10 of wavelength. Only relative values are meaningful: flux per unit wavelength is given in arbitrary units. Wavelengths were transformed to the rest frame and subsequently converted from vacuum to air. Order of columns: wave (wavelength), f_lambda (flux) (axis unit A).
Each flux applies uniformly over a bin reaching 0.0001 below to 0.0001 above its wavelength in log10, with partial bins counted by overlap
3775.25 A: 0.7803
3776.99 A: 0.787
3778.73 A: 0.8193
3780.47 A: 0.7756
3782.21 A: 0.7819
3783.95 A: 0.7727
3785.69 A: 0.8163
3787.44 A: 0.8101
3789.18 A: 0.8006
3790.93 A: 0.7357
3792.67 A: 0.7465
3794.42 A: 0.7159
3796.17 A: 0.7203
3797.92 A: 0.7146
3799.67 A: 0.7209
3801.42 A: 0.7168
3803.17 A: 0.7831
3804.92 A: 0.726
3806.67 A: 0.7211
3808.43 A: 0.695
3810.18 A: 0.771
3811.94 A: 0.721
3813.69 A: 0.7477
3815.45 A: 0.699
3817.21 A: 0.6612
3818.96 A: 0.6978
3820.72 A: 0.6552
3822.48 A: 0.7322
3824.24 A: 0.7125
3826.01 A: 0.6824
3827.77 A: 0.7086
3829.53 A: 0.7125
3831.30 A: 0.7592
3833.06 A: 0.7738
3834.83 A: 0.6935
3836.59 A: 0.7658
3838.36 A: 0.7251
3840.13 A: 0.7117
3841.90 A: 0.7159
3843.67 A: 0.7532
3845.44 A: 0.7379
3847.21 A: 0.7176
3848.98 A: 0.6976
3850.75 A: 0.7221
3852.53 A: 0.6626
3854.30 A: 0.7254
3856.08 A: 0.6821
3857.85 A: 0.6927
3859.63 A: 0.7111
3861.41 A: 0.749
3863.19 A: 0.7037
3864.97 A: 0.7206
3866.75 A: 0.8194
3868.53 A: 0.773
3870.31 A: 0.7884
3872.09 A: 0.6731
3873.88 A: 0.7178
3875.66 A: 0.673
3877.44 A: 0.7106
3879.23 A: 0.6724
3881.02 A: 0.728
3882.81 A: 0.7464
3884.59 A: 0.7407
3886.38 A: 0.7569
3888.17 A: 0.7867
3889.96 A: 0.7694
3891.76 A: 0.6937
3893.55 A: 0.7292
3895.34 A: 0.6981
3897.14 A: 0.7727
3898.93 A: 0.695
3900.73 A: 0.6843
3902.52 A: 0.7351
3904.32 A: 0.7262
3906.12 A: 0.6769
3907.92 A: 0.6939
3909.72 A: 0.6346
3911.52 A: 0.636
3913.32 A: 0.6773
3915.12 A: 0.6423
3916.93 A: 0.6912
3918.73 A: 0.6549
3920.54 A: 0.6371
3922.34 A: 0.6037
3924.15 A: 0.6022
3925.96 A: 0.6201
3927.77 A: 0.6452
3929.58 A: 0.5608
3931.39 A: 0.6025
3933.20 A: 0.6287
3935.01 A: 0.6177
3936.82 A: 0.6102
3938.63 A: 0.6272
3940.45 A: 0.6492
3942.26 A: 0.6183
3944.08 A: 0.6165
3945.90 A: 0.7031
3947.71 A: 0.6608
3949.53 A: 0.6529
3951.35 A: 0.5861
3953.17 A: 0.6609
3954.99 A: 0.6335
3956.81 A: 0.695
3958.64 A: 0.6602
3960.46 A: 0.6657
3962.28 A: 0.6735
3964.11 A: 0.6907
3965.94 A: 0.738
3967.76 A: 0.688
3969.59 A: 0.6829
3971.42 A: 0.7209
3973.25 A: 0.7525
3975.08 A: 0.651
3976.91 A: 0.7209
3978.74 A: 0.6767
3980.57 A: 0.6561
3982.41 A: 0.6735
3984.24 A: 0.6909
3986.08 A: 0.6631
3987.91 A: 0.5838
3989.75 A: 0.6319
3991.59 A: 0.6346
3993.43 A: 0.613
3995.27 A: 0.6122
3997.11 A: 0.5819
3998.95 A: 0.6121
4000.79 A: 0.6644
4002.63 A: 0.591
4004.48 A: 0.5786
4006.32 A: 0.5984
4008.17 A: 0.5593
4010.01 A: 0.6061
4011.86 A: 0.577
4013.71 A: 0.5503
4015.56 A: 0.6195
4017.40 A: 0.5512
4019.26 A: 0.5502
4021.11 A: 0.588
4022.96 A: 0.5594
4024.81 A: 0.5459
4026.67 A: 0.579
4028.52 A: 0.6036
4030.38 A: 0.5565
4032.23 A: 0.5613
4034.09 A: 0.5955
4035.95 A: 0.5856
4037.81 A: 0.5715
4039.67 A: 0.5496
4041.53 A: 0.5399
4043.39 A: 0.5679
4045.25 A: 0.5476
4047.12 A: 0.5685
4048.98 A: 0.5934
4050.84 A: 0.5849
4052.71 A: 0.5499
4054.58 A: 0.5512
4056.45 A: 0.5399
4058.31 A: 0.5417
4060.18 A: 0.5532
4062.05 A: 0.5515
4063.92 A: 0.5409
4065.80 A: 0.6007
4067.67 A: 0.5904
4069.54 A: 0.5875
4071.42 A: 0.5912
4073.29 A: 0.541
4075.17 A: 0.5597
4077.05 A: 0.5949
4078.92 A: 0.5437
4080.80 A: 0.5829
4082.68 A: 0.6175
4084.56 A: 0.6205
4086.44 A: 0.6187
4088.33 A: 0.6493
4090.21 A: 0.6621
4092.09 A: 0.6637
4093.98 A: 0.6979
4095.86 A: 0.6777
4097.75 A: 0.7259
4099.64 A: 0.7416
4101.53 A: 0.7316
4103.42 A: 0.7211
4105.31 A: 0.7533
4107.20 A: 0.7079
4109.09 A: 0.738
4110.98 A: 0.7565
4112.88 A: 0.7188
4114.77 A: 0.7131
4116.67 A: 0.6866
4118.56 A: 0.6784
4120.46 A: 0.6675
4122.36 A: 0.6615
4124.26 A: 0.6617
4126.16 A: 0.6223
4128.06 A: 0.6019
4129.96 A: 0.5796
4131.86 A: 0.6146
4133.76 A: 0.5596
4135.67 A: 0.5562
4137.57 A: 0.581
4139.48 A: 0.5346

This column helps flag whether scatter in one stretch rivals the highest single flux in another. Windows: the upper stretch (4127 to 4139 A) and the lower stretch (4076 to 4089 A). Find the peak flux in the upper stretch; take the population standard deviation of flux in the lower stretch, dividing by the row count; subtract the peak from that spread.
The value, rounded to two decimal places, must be -0.58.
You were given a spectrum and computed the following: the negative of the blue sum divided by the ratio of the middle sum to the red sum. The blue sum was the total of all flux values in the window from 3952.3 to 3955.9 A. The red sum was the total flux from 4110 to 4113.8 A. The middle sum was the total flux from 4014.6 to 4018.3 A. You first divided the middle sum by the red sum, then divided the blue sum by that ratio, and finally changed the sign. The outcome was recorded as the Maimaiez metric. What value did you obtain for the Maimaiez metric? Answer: -1.63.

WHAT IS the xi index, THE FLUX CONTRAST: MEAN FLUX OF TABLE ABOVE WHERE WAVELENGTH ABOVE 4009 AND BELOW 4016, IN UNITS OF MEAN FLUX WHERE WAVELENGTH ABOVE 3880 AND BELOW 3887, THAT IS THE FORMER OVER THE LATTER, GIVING 0.79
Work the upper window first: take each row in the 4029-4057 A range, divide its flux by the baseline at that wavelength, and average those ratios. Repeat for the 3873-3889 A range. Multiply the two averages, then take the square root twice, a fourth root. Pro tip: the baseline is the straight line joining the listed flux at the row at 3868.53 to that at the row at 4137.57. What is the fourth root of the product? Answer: 0.954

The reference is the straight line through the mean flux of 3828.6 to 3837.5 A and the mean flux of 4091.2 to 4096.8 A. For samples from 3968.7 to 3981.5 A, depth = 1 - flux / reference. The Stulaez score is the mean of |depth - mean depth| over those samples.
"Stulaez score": 0.044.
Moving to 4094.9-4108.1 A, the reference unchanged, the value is 0.026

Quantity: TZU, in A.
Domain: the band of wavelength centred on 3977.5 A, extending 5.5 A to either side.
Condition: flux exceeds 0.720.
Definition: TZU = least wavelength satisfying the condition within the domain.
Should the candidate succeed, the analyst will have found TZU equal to 3973.25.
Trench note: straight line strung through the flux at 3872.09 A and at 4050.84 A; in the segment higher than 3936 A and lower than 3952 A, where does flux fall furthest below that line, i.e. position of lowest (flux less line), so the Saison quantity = 3951.35 A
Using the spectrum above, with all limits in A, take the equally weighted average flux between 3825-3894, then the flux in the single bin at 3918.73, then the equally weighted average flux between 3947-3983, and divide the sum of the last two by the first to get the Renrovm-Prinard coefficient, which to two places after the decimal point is 1.84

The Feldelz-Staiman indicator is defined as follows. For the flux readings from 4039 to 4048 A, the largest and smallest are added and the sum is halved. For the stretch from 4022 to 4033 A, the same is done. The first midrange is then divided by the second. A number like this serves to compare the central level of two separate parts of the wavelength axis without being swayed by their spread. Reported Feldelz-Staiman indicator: 0.96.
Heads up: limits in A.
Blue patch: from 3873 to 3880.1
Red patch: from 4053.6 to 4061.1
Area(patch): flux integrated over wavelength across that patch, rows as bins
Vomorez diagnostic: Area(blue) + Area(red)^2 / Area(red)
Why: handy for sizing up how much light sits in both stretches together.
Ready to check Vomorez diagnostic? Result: 9.0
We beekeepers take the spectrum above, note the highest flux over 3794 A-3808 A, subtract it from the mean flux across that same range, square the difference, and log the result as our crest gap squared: 0.003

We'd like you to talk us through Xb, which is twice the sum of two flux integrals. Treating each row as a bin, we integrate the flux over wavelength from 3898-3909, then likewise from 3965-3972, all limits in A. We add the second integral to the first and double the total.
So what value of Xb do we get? 25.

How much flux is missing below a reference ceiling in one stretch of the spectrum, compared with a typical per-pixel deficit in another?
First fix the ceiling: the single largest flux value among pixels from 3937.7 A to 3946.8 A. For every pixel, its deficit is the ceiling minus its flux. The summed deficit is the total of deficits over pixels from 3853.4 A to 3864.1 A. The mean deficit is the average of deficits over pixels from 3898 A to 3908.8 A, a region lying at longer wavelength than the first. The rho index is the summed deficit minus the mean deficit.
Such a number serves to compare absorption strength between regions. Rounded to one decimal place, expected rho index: 0.0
